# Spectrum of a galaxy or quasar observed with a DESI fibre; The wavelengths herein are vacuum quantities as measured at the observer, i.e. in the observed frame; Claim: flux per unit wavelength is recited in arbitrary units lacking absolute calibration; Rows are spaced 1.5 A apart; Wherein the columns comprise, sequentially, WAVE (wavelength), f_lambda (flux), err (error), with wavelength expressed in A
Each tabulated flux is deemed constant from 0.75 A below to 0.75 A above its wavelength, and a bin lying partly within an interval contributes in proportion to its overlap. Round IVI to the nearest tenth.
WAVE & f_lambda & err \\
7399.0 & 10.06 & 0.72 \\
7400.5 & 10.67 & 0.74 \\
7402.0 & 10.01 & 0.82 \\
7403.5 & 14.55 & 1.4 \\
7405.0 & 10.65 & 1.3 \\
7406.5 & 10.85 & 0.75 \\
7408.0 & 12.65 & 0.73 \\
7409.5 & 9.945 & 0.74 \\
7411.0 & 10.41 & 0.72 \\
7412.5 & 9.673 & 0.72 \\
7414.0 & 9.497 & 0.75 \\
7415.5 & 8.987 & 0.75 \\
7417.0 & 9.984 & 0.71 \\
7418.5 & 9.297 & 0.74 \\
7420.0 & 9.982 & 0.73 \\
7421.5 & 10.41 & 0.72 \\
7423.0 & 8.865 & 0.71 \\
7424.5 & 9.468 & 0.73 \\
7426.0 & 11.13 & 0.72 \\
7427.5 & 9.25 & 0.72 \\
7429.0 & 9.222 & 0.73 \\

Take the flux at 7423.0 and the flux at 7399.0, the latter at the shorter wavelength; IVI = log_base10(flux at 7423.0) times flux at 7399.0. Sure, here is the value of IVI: 9.5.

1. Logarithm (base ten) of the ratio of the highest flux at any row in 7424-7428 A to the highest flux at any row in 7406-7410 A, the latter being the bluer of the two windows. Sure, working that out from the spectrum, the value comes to -0.06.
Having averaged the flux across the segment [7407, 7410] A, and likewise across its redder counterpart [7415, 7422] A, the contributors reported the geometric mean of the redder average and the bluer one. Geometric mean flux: 10.5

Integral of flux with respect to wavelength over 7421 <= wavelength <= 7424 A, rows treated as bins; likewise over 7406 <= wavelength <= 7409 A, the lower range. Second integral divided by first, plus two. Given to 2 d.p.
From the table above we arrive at 3.22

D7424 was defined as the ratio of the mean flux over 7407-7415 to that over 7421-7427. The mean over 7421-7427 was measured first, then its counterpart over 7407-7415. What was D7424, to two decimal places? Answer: 1.05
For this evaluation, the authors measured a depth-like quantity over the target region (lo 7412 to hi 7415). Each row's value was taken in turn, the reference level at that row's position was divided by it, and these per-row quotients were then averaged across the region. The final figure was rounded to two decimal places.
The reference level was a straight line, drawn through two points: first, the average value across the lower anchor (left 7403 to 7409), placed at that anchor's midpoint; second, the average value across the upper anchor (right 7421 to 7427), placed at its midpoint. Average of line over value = 1.17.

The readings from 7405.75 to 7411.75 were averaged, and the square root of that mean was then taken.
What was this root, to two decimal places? 3.31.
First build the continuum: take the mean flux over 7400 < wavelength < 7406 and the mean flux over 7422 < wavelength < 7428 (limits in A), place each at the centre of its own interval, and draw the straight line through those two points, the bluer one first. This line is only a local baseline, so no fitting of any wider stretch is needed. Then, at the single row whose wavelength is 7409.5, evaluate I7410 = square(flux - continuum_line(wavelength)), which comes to 1.0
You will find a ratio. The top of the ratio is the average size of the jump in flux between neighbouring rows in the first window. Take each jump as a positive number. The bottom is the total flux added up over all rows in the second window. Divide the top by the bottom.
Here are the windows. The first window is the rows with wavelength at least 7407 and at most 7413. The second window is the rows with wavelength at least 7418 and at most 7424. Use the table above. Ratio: 0.03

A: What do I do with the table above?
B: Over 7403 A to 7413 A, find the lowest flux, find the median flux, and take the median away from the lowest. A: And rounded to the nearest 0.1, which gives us -1.0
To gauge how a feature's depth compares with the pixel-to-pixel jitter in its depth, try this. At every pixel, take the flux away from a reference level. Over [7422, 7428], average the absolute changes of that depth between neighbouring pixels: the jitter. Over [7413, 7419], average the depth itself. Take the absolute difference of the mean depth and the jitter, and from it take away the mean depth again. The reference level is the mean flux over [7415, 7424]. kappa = 1.1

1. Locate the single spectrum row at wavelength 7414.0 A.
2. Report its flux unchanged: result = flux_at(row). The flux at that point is 9.497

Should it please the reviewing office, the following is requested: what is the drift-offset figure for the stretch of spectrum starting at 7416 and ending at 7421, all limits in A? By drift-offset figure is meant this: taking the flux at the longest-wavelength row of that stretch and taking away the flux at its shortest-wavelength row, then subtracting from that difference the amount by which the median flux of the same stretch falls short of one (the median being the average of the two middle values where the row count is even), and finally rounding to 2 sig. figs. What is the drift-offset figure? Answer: 9.0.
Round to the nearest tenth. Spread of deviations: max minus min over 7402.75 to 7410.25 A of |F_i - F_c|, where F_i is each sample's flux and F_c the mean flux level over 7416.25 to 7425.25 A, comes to 4.6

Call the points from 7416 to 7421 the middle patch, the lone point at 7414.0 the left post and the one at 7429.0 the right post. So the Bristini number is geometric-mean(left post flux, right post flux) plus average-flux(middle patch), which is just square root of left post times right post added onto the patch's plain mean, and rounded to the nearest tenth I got 19.1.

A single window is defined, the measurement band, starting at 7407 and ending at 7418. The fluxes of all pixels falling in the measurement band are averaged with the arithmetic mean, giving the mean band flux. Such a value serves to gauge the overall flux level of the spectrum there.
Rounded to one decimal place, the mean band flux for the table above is 10.2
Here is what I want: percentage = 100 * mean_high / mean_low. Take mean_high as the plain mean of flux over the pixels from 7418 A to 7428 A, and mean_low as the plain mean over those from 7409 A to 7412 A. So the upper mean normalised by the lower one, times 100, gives 96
